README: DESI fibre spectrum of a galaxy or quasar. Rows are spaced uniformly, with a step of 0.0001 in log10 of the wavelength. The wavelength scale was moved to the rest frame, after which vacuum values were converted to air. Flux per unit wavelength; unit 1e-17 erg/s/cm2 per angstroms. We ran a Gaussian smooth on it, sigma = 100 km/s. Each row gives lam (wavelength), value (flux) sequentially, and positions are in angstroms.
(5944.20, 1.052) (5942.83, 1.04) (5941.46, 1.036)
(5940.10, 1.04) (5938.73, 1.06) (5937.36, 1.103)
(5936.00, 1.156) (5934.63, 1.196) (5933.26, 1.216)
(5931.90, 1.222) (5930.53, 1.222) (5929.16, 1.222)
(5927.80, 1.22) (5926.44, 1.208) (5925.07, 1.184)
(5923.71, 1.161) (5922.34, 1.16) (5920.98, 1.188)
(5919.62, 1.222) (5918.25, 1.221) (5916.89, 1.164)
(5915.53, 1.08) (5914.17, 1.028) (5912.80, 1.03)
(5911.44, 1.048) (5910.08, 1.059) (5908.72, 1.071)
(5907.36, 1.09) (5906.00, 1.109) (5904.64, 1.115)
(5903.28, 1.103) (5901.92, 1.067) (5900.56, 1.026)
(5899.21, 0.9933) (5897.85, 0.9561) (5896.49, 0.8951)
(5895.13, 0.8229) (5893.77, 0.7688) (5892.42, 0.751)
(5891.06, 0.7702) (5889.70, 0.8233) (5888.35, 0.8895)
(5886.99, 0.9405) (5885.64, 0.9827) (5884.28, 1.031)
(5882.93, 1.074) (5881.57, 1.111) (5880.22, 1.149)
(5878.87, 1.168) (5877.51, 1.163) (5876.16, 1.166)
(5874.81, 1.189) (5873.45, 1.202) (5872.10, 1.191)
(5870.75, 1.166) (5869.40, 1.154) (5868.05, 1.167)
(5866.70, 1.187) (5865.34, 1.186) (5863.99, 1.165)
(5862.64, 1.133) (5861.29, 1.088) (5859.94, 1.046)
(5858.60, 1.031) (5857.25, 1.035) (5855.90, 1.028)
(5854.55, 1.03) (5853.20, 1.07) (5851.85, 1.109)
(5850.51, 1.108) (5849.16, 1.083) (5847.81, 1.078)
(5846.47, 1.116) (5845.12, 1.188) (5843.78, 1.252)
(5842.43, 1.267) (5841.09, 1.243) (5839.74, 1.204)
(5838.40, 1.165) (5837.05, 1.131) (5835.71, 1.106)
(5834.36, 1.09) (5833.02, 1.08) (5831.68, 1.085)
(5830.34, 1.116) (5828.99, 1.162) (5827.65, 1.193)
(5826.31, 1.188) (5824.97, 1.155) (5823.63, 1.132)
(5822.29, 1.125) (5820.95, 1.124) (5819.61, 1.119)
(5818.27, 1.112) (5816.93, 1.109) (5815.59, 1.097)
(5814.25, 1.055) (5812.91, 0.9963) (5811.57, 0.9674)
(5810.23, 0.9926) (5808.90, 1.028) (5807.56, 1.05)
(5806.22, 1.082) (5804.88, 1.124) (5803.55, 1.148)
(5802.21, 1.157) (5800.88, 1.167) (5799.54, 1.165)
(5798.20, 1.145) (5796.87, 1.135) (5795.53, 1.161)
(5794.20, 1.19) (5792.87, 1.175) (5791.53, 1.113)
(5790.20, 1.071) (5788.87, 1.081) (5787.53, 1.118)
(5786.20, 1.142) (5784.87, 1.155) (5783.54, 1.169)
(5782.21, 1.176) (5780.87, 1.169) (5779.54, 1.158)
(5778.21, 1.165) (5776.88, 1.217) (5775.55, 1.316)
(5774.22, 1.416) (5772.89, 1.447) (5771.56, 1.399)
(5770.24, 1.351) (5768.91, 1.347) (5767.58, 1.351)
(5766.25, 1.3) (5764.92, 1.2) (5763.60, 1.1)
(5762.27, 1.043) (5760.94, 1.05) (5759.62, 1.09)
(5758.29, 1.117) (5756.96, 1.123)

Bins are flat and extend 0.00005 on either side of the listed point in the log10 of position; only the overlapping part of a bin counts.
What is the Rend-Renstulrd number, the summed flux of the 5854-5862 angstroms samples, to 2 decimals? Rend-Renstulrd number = 6.26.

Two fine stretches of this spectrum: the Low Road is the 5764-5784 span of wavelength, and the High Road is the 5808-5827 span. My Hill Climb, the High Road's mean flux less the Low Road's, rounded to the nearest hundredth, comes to -0.19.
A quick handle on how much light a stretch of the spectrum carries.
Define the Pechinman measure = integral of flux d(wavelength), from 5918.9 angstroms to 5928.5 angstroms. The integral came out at 11.4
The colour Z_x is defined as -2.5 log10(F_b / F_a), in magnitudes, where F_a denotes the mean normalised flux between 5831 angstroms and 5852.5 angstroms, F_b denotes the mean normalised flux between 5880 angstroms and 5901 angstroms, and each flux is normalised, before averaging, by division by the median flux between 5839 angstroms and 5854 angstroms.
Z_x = 0.22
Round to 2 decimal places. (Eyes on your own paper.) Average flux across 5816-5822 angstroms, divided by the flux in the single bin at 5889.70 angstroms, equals 1.36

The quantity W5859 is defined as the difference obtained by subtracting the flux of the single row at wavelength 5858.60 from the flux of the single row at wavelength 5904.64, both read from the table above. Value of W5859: 0.08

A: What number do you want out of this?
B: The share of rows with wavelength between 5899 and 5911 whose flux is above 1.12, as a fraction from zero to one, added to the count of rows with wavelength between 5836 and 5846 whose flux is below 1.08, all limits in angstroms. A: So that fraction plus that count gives 0.0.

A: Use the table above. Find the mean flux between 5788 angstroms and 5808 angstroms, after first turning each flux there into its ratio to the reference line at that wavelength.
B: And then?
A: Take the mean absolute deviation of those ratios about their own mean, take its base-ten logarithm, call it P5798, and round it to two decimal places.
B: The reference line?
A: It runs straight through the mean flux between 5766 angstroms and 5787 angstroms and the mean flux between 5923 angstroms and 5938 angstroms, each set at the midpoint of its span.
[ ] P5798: -1.55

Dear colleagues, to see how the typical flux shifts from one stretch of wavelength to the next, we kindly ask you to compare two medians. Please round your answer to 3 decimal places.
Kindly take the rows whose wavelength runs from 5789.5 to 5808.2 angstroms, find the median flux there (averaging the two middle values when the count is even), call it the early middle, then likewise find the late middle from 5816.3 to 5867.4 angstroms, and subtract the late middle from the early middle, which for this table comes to 0.029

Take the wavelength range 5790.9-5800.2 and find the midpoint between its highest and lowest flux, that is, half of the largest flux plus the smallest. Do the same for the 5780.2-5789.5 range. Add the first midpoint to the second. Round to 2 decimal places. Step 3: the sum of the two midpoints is 2.28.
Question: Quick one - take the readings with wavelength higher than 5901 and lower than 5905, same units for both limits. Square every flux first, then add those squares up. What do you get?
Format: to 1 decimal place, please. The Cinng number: 3.6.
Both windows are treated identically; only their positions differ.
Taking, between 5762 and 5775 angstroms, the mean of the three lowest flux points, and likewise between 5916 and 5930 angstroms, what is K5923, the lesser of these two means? 1.11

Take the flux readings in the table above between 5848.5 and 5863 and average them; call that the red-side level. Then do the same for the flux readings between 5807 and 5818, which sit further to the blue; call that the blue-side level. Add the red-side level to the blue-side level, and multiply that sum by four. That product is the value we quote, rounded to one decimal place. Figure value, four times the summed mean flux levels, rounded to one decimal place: 8.4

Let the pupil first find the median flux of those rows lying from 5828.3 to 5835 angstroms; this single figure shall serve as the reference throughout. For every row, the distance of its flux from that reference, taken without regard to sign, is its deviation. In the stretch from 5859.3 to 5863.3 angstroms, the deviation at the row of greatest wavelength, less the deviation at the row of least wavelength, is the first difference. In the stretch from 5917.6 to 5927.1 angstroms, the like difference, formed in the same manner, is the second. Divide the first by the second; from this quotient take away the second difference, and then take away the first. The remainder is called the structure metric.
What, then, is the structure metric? 0.1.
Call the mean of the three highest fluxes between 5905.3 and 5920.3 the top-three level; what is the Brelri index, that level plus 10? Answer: 11.2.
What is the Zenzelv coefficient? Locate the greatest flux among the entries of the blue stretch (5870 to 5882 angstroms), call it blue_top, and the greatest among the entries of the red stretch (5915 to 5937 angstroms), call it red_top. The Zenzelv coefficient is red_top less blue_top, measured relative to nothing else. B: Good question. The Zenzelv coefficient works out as 0.020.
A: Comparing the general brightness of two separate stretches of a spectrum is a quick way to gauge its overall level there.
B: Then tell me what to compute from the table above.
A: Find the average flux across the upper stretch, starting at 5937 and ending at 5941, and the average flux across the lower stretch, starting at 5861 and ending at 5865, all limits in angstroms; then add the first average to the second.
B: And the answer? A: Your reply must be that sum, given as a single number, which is 2.20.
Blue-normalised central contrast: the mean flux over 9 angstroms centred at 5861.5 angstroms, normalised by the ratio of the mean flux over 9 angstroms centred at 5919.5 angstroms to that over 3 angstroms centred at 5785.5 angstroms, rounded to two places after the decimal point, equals 1.08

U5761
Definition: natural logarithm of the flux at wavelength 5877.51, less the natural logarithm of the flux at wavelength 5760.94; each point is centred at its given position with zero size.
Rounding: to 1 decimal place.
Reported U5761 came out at 0.1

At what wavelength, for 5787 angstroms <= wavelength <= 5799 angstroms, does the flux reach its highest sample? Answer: 5794.20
